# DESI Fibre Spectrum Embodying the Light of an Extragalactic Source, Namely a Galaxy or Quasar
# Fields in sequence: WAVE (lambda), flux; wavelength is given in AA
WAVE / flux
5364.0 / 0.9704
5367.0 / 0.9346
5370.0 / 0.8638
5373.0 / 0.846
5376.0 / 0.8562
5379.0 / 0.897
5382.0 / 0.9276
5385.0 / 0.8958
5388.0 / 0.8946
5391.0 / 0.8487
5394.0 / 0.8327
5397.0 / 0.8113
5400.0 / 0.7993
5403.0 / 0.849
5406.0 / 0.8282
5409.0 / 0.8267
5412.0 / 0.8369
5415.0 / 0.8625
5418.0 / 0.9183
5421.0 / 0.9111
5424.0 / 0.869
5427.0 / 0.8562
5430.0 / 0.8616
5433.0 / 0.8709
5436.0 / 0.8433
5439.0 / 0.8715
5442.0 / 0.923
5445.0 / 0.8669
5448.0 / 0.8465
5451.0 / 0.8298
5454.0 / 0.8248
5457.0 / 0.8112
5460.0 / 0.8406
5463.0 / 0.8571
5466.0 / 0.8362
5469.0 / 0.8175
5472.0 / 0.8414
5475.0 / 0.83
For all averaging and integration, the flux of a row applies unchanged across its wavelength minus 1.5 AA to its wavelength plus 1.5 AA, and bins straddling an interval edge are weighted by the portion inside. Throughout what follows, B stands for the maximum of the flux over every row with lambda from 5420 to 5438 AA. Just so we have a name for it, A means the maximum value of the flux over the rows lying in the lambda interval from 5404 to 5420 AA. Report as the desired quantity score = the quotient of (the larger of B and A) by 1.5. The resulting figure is 0.612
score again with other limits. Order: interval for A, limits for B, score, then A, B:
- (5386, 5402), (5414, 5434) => 0.612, 0.8946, 0.9183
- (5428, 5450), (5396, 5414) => 0.615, 0.923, 0.849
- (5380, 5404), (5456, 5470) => 0.618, 0.9276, 0.8571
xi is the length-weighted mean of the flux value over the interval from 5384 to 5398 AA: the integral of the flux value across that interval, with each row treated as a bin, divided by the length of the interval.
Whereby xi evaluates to 0.857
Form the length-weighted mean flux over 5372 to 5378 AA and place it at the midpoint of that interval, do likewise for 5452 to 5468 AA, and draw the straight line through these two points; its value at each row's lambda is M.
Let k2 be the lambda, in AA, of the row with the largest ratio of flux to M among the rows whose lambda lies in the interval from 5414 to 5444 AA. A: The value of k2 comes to 5442.0 AA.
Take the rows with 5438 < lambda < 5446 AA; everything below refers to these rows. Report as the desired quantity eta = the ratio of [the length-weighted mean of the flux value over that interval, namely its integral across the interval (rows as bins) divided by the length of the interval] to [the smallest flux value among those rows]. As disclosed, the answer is 1.03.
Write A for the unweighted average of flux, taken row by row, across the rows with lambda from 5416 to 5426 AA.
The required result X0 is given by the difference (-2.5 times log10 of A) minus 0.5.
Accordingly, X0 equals -0.38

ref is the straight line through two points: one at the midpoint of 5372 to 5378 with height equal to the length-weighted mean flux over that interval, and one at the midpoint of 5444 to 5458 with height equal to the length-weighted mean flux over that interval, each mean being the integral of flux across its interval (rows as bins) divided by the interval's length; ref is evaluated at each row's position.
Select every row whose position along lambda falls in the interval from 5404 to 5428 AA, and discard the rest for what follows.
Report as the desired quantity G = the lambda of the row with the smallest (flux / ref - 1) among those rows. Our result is 5409.0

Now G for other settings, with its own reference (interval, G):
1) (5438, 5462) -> 5457.0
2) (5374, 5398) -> 5397.0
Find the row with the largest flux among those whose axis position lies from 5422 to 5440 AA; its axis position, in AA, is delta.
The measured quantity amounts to 5439.0 AA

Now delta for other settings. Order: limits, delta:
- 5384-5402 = 5385.0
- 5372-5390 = 5382.0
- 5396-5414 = 5403.0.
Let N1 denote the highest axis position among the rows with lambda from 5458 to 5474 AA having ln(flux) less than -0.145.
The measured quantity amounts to 5472.0 AA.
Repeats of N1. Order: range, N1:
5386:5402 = 5400.0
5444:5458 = 5457.0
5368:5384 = 5376.0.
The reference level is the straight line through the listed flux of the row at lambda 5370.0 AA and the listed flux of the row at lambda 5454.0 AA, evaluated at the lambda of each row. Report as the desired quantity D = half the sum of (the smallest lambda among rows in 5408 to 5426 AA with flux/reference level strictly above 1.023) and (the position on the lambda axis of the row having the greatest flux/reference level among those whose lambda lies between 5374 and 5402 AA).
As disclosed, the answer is 5398.5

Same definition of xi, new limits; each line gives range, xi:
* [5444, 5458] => 0.836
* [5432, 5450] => 0.869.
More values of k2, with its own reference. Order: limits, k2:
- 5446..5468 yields 5463.0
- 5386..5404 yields 5388.0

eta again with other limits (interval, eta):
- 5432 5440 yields 1.02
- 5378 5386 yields 1.01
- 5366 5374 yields 1.04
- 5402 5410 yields 1.01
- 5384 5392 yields 1.04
